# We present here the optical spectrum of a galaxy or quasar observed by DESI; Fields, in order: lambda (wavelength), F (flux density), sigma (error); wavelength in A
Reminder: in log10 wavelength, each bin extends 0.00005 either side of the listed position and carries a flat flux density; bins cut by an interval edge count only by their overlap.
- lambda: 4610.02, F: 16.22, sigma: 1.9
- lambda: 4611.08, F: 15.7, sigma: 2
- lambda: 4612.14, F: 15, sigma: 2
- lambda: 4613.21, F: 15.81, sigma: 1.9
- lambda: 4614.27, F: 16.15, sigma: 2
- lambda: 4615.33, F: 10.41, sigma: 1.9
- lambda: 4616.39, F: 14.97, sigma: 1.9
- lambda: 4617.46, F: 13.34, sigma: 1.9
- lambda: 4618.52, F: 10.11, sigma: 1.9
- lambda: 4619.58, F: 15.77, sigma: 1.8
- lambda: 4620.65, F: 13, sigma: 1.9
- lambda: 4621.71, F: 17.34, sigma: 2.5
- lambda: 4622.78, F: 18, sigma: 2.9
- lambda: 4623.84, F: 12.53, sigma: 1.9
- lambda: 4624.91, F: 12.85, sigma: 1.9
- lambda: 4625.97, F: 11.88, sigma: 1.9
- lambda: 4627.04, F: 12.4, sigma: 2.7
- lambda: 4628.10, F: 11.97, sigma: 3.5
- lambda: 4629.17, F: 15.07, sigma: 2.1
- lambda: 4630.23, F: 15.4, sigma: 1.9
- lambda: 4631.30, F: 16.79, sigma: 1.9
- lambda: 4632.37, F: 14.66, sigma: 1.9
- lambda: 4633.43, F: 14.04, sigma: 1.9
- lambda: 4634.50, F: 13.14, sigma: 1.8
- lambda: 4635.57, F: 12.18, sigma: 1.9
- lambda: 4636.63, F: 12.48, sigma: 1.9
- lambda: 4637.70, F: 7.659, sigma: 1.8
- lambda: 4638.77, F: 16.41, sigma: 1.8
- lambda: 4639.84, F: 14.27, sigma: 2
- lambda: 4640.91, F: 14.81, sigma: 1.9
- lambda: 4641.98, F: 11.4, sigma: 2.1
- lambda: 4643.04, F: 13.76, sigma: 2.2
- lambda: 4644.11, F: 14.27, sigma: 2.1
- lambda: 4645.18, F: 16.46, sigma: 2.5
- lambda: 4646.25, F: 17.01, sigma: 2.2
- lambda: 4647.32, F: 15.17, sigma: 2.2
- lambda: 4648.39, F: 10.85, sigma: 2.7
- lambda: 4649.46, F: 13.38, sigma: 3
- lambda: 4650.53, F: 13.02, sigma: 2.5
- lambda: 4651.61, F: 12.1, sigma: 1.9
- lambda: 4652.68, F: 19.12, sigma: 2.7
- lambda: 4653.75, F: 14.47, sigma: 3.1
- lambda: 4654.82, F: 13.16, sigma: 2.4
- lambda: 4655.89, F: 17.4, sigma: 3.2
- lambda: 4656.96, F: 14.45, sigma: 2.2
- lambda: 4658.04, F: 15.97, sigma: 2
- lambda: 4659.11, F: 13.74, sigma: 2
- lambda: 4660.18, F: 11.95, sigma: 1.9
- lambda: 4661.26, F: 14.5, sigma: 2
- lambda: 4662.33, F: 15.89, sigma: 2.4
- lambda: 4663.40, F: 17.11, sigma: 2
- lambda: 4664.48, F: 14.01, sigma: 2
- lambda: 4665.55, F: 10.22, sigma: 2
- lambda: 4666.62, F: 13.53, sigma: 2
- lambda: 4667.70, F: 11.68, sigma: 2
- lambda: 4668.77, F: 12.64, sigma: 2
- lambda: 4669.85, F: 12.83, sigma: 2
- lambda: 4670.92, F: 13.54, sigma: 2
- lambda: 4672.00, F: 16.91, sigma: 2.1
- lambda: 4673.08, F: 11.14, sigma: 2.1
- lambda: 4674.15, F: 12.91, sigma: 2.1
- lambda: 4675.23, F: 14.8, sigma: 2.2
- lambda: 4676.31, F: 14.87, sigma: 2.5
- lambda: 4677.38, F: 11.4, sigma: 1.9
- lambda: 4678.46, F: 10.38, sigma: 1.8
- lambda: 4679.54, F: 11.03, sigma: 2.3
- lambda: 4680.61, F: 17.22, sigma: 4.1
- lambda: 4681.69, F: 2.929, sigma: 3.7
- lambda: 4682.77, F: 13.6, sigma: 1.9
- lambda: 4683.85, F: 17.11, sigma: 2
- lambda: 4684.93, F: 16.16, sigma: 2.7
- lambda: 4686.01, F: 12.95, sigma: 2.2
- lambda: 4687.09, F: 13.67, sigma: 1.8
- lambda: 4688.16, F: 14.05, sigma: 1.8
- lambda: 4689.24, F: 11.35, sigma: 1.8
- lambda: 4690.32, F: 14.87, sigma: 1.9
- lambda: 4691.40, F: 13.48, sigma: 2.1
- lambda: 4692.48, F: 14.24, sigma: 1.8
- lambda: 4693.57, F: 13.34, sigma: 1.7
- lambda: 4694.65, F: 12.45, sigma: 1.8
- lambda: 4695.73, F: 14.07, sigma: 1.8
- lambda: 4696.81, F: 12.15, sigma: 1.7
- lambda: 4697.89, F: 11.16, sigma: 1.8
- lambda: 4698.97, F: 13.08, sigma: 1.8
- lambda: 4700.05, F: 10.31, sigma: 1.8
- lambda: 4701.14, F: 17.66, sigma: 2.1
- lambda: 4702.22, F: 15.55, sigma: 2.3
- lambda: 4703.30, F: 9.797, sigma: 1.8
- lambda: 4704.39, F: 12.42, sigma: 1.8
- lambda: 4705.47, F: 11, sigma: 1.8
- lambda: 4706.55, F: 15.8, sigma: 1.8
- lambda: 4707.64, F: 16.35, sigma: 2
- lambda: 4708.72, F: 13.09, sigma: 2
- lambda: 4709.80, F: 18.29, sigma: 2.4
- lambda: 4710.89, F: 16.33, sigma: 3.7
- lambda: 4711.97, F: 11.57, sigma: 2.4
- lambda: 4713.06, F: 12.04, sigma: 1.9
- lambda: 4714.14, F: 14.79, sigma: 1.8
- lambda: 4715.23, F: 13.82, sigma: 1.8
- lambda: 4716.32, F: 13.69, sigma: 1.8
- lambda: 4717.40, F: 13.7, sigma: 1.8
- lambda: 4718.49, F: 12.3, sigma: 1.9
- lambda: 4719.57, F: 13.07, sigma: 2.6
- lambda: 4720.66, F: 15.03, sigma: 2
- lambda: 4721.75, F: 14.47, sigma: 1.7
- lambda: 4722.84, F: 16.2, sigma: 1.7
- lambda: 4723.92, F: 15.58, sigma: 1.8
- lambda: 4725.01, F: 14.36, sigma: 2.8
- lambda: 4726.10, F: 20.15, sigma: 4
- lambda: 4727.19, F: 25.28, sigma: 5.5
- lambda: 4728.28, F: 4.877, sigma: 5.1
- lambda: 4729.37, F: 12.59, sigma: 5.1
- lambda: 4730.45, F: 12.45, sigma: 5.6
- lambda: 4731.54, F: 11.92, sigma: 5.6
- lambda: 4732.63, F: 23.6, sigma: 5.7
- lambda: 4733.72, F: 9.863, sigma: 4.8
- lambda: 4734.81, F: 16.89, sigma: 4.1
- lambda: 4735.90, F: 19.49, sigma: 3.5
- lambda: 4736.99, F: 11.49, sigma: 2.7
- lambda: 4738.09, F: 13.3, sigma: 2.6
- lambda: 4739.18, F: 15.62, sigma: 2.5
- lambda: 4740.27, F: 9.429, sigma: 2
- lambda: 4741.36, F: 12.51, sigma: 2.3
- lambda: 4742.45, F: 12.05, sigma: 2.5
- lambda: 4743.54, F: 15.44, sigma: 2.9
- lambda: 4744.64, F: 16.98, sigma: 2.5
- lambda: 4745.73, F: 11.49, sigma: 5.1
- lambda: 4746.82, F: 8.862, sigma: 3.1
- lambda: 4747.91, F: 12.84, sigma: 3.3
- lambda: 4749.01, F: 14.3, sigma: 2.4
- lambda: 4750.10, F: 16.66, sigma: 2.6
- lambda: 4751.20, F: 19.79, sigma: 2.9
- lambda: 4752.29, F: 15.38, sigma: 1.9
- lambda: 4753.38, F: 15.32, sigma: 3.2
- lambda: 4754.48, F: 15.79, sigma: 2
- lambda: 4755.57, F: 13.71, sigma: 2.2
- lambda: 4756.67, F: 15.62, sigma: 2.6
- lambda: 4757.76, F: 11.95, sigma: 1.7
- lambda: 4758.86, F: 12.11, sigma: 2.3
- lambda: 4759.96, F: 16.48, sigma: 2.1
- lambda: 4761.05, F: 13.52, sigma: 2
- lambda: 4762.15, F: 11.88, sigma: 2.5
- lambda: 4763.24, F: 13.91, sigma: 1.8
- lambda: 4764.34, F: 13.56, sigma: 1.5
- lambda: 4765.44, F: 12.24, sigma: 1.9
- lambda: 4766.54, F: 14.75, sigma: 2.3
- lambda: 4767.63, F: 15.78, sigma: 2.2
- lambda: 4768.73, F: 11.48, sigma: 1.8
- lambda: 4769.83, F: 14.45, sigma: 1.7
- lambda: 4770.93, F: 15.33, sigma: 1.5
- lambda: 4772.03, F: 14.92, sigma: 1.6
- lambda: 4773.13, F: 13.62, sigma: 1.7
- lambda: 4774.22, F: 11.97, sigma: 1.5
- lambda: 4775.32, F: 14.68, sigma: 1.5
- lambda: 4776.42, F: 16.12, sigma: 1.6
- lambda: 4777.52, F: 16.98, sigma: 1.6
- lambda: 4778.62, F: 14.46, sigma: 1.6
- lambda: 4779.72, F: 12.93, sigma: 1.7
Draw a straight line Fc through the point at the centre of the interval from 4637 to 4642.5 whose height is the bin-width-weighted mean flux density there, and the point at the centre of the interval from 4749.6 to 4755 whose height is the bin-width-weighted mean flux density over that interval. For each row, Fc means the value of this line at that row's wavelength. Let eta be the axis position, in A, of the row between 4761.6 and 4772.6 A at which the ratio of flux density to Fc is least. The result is 4768.73 A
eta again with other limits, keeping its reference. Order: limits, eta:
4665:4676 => 4665.55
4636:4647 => 4637.70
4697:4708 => 4703.30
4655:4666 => 4665.55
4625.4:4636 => 4635.57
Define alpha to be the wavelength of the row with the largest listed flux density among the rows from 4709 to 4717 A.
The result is 4709.80 A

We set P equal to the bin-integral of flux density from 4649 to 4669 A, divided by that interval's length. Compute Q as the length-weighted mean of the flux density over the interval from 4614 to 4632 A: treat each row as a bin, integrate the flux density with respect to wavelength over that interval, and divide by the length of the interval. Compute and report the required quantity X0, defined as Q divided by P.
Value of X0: 0.99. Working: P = 14.1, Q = 14.0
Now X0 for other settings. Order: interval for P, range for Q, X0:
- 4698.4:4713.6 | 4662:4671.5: 0.98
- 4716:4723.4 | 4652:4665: 1.07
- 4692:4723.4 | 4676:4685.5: 0.93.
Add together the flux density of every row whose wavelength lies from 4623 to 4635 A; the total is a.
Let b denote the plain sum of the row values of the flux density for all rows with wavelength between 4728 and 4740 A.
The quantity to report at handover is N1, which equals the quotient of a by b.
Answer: 0.99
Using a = 151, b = 152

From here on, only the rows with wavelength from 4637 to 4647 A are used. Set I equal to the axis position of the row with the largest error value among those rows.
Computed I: 4645.18 A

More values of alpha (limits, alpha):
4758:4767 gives 4759.96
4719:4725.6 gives 4722.84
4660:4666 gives 4663.40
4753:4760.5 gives 4759.96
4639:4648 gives 4646.25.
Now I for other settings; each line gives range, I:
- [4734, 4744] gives 4734.81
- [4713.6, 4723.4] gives 4719.57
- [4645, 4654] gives 4653.75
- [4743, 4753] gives 4745.73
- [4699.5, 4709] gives 4702.22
